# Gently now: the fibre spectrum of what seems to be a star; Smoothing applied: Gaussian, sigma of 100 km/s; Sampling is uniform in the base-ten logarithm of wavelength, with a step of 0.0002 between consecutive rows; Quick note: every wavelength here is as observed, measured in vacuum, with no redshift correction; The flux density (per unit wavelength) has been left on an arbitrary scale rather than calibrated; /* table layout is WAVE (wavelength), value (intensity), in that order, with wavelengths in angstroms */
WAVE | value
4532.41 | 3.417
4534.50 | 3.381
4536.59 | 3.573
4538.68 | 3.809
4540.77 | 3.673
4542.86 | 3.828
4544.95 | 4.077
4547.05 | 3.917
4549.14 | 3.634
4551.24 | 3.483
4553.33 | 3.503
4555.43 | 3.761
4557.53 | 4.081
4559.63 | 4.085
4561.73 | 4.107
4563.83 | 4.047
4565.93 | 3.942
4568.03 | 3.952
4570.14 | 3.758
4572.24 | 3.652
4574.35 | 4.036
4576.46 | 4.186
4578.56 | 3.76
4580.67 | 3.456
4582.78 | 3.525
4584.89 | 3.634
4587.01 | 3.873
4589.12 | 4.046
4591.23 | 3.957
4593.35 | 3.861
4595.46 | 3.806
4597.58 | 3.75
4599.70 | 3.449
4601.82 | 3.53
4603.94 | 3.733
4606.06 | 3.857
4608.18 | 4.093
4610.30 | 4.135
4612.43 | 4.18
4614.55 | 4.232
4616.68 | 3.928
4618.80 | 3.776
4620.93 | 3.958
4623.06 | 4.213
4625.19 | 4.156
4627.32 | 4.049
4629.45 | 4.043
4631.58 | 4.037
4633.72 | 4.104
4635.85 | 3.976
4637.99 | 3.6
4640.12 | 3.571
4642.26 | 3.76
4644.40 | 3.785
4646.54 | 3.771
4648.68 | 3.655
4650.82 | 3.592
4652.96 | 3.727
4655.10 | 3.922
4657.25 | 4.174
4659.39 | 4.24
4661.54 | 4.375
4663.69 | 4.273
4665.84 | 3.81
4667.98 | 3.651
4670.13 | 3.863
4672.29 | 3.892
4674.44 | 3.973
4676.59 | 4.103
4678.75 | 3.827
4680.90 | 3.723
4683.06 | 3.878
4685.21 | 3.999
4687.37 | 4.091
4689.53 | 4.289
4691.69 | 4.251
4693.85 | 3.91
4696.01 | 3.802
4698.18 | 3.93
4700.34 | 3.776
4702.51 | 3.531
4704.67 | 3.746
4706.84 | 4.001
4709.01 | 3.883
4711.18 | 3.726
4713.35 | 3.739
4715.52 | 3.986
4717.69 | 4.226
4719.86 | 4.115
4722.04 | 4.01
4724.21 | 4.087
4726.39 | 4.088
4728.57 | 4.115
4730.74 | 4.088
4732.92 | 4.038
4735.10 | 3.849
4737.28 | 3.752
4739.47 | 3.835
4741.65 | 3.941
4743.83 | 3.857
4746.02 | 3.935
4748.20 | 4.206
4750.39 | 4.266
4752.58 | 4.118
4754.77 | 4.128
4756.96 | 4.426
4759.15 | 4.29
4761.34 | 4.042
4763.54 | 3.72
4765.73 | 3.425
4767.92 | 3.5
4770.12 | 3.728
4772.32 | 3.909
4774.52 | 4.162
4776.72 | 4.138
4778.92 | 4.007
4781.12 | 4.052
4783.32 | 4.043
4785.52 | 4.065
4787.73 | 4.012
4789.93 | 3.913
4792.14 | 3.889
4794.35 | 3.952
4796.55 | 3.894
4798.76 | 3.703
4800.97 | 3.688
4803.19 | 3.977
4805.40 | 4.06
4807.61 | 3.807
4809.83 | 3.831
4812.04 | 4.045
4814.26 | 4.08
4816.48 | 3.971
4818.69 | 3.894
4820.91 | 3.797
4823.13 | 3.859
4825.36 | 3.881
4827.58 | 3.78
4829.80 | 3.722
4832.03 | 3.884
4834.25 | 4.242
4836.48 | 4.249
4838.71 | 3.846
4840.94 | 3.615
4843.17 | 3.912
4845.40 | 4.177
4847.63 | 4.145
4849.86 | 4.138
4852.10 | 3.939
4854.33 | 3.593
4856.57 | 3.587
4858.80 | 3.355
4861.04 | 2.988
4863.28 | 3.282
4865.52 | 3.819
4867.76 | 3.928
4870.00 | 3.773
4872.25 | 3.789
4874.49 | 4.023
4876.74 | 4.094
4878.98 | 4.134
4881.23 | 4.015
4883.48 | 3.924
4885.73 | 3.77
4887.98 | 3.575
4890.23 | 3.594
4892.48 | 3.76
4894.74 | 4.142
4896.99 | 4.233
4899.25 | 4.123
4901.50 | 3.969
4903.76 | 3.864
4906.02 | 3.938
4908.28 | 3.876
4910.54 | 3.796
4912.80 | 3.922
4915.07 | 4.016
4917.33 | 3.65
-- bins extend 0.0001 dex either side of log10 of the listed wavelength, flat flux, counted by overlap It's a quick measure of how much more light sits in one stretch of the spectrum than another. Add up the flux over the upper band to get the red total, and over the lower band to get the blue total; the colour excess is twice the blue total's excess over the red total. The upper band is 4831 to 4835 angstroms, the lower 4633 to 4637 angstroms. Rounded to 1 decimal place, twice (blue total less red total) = -0.1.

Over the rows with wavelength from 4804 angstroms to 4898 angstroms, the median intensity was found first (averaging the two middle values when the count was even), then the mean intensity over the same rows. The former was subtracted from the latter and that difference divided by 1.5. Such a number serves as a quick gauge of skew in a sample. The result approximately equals -0.013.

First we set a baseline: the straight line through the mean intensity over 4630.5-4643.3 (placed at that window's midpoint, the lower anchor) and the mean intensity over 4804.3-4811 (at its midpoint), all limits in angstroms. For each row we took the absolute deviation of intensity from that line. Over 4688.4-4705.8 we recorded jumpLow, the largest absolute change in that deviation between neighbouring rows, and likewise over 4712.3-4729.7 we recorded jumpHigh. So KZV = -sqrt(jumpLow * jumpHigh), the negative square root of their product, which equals -0.286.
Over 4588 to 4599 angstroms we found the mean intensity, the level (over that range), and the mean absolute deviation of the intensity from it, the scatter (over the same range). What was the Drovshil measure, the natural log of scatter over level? -3.72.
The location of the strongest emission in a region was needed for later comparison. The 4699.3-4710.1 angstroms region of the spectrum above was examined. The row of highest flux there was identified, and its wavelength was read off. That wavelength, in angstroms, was 4706.84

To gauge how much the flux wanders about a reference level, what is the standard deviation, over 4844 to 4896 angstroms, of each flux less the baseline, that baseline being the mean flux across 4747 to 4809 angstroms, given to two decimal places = 0.31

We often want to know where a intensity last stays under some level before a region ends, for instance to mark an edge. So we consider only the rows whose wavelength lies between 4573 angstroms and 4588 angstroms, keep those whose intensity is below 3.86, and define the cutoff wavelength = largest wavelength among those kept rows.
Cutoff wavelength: 4584.89 angstroms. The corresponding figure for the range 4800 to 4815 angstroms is 4809.83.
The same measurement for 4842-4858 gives 4856.57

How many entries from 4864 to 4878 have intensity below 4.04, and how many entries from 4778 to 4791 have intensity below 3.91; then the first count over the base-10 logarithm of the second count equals 0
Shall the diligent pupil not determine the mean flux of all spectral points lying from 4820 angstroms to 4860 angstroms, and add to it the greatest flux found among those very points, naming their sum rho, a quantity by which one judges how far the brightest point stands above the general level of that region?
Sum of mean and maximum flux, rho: 8.12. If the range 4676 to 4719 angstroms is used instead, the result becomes 8.21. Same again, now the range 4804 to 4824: 8.01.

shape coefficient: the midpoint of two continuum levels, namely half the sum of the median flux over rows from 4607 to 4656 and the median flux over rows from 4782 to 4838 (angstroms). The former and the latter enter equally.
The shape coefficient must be 3.93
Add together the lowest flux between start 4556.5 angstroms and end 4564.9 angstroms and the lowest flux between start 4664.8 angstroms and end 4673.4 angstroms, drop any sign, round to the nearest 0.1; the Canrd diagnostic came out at 7.7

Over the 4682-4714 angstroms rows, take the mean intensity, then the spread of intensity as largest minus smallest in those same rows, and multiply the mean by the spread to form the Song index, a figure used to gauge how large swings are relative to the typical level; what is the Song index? 3.0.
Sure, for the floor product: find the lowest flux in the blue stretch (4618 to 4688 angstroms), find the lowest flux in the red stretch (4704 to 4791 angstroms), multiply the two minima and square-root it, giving 3.50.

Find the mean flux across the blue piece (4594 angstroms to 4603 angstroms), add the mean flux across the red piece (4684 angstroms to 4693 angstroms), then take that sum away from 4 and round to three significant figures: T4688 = -3.79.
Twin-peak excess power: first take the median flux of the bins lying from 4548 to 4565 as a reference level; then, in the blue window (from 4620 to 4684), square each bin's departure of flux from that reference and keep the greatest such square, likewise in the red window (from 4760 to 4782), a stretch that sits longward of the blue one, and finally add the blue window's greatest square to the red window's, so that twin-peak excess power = 0.45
